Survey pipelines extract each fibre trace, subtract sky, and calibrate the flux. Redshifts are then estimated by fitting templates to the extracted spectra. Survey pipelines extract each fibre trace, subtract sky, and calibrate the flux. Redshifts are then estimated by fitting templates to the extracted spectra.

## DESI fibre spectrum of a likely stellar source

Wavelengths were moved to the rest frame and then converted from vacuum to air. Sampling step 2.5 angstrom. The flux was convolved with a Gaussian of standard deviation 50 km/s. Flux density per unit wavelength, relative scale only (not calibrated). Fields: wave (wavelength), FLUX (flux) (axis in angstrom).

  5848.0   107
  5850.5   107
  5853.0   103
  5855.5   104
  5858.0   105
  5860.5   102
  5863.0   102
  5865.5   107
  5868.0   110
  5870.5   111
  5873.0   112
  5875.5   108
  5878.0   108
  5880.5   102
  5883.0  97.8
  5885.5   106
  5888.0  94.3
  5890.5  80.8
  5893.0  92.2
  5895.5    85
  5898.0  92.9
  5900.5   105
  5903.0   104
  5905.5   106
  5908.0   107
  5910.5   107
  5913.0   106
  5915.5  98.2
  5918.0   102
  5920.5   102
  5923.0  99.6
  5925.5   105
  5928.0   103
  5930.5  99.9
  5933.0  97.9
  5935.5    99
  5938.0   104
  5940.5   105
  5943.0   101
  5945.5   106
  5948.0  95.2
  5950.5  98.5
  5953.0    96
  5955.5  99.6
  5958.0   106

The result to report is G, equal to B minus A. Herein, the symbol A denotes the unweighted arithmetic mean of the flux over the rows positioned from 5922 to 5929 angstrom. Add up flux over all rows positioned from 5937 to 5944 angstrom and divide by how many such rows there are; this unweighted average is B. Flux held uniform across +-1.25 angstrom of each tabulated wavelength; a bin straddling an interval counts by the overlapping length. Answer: 0.8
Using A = 103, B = 103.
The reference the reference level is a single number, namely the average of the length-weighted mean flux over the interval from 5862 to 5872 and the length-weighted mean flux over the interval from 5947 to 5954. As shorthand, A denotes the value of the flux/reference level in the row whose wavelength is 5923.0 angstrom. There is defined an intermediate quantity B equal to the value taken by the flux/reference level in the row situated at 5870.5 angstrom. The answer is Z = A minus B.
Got -0.11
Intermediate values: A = 0.975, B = 1.086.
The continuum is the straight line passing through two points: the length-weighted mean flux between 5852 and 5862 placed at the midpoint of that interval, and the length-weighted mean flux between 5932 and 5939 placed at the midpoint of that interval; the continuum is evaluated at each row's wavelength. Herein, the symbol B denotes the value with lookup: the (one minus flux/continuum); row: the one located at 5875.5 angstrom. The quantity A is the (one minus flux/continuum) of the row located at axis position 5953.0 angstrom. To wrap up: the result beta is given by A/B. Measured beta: -0.7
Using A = 0.04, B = -0.05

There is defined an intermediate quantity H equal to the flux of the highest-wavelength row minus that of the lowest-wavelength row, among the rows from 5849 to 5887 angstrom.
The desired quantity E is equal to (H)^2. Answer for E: 1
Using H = -1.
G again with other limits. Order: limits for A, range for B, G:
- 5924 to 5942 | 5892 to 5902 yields -8.2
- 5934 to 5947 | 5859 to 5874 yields 4.3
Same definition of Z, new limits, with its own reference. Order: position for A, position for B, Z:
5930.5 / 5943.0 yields -0.01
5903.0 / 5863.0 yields 0.02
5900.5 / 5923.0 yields 0.05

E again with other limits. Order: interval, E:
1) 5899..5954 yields 81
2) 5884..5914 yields 0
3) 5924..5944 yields 16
